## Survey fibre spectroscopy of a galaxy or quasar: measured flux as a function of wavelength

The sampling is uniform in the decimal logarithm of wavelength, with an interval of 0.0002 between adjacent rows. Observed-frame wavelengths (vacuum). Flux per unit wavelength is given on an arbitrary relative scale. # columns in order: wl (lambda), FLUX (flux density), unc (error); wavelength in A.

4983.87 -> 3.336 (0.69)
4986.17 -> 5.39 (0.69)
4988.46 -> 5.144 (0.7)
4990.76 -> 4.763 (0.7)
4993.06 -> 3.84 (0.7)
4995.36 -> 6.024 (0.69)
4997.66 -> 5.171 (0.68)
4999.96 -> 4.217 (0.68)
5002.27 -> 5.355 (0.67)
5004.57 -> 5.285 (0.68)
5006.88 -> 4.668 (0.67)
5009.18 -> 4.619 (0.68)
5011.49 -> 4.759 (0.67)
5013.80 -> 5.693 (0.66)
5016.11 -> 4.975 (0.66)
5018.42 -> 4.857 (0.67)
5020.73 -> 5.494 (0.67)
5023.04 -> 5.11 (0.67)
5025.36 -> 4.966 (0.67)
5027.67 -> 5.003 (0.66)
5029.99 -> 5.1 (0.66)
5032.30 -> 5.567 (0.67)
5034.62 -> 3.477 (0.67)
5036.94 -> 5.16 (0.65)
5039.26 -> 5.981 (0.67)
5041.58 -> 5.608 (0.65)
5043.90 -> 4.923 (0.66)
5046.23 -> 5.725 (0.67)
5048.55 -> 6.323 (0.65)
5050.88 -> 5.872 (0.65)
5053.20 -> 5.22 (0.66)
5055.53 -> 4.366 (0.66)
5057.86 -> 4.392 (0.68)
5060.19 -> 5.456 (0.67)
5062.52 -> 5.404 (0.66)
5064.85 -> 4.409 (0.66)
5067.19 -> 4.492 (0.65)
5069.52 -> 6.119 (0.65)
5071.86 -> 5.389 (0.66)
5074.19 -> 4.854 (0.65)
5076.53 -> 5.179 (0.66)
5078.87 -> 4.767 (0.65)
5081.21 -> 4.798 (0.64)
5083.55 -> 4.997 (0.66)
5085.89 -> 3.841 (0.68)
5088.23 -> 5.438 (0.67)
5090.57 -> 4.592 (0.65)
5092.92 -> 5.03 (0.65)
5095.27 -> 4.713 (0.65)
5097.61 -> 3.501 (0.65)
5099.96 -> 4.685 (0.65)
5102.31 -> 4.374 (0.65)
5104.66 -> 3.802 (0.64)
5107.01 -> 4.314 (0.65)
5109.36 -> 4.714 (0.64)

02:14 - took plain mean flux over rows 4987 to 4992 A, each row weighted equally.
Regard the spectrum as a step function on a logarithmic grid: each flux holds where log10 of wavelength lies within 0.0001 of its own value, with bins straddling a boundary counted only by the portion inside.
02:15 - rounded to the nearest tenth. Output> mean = 5.0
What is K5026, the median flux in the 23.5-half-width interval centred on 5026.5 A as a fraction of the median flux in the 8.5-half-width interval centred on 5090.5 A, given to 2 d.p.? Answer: 1.08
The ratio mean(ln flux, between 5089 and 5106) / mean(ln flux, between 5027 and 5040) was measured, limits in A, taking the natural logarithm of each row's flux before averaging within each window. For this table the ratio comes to 0.92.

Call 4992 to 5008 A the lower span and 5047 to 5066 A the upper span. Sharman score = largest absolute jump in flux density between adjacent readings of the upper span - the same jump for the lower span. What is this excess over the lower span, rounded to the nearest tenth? -1.1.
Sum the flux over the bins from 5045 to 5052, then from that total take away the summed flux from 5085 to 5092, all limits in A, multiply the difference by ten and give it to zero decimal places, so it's 40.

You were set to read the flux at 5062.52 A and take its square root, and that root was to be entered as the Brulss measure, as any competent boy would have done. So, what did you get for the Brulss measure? 2.32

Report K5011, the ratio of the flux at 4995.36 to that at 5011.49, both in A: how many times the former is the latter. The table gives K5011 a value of 1.27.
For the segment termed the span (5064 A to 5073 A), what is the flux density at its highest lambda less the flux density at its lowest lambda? 1.0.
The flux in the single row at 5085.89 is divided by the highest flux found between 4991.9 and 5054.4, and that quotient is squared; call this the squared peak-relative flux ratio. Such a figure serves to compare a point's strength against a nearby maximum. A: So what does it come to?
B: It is 0.37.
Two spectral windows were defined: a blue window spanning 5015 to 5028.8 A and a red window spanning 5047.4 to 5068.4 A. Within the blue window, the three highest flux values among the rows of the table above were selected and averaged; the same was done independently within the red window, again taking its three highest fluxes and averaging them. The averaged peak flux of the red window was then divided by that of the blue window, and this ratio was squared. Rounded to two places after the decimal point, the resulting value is 1.28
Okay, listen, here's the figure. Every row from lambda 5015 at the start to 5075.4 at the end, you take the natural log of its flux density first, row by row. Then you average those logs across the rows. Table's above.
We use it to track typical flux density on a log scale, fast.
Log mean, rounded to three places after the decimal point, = 1.634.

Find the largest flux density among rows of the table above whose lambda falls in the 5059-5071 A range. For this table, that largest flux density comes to 6.119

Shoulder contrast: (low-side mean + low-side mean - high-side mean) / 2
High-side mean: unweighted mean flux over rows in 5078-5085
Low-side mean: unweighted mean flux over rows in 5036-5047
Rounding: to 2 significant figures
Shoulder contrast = 3.1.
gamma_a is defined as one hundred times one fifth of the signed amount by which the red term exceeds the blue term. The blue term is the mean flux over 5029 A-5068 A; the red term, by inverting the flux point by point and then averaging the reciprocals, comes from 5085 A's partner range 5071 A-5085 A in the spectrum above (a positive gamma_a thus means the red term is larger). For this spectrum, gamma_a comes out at -99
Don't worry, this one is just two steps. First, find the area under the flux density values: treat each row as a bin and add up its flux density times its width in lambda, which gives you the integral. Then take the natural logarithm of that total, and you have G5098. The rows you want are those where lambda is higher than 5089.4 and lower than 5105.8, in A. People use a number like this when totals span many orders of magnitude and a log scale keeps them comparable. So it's 4.28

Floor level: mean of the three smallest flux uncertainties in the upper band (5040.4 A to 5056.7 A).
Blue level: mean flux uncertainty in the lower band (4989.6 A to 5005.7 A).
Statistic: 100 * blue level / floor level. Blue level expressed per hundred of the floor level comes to 105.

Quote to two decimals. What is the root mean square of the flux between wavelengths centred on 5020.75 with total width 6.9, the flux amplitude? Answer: 5.16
